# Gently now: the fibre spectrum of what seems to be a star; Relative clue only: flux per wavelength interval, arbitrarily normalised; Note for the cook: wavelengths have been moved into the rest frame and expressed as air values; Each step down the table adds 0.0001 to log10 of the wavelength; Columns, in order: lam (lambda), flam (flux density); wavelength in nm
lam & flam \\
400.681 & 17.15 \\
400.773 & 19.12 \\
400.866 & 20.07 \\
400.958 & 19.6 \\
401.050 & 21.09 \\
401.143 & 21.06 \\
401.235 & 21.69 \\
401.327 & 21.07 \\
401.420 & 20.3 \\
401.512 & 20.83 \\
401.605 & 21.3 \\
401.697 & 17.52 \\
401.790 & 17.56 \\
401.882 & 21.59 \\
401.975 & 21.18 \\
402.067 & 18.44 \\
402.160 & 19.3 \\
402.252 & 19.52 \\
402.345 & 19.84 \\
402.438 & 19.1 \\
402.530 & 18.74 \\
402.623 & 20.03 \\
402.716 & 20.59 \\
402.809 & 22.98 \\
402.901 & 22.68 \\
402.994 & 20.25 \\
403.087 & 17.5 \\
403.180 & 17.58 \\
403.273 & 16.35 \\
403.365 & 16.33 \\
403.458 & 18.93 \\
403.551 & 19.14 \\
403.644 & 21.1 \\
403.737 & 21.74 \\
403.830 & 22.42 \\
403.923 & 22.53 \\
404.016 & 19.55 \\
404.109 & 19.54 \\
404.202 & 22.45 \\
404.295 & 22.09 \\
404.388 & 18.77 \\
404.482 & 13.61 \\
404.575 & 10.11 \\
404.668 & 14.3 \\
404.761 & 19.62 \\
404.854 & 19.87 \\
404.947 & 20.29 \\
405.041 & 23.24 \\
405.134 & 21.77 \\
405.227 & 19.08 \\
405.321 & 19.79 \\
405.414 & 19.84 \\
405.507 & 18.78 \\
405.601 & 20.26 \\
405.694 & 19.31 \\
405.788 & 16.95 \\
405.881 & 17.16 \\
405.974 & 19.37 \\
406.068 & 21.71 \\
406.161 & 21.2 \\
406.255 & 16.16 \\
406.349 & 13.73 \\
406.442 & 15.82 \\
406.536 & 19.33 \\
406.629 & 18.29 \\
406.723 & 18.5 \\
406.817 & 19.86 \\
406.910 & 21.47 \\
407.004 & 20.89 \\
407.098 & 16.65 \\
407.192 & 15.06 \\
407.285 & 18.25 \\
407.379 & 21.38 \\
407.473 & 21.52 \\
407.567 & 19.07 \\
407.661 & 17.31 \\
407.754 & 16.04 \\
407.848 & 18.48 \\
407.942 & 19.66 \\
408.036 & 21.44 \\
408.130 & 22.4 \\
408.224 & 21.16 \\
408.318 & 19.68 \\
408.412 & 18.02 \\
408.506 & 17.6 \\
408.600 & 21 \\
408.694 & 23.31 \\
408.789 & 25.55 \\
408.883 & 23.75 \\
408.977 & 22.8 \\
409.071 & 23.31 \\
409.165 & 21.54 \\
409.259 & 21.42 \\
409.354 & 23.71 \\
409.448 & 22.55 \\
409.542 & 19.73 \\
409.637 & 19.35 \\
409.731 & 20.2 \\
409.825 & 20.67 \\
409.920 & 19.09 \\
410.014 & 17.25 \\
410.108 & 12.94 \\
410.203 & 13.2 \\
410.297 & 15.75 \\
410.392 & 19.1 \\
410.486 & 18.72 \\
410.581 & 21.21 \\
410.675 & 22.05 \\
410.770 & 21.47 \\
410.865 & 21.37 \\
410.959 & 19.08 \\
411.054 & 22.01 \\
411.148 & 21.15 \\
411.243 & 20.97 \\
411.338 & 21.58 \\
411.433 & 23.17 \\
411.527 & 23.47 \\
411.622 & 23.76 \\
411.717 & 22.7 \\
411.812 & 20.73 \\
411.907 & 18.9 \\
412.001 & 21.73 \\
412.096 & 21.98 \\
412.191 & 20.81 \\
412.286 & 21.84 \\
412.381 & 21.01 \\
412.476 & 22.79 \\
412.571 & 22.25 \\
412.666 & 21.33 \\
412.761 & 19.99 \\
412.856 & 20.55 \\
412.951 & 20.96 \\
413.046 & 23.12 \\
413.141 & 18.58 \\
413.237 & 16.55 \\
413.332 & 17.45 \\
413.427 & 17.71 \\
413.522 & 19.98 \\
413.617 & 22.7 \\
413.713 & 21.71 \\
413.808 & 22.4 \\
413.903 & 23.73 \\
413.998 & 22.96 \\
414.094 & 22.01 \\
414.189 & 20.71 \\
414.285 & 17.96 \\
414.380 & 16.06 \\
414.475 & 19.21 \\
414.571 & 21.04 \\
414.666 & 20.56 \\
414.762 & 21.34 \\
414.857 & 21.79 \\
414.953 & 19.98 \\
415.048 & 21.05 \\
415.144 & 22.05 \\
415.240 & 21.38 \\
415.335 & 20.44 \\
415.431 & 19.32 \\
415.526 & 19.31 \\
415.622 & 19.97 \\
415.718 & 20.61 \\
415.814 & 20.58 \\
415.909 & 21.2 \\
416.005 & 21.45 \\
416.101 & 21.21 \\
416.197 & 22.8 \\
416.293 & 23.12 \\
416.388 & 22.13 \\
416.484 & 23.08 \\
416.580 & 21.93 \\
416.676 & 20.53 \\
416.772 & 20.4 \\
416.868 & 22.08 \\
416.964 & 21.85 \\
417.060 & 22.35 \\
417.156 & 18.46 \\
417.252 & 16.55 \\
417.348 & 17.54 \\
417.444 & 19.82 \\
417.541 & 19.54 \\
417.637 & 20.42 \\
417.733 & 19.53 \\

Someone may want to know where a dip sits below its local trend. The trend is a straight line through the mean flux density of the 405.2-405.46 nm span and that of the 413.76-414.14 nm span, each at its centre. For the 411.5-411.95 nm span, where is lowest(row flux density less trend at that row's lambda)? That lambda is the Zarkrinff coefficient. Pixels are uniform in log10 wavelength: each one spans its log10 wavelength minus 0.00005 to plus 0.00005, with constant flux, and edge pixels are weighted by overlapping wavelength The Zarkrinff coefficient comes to 411.907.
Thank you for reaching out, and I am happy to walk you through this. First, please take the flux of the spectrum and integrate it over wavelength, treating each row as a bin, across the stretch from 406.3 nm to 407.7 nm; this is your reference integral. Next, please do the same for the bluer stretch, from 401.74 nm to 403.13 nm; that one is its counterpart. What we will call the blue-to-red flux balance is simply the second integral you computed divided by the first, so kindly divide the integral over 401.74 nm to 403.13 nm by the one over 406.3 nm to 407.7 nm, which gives 1.1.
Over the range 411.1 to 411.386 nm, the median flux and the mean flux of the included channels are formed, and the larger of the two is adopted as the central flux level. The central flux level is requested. 21.2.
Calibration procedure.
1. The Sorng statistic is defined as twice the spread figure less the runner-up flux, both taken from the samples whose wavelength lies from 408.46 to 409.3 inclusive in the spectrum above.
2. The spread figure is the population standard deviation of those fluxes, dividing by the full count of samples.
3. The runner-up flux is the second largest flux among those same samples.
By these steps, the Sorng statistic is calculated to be -19.5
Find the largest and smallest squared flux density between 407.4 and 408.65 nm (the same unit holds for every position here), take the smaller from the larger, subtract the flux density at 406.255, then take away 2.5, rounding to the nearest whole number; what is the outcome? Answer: 226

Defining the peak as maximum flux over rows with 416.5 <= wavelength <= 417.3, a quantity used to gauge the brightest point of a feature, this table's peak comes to 22.35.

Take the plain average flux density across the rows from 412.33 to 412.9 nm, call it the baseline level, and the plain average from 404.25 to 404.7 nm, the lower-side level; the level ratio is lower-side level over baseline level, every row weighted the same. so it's 0.74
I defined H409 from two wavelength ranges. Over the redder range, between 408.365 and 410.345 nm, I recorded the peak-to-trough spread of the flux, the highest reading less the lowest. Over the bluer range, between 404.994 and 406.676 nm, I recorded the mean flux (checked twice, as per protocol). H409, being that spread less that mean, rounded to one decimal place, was -6.4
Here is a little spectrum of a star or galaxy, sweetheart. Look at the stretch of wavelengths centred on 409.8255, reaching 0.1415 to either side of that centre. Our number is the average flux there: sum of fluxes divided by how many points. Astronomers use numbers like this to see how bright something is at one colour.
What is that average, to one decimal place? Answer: 20.0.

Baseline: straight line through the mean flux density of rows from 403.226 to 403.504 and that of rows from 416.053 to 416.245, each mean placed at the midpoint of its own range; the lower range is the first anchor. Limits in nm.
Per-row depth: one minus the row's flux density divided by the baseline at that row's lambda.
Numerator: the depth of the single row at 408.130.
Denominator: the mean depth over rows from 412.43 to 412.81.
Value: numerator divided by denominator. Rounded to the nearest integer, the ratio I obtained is 4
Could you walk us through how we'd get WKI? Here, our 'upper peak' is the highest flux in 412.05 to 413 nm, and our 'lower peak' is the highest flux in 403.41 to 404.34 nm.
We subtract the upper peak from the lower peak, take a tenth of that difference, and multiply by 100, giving -3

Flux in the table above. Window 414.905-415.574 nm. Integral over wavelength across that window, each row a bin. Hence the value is 13.7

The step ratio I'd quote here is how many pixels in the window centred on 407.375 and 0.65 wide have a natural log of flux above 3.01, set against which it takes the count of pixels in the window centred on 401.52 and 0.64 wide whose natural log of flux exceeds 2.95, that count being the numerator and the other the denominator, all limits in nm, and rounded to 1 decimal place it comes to 2.5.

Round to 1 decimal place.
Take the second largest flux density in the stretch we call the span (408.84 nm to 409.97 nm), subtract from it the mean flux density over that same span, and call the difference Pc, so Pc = 2.2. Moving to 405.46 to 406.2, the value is 1.9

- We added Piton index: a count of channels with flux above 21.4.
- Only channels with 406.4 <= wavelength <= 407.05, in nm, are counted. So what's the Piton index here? 1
